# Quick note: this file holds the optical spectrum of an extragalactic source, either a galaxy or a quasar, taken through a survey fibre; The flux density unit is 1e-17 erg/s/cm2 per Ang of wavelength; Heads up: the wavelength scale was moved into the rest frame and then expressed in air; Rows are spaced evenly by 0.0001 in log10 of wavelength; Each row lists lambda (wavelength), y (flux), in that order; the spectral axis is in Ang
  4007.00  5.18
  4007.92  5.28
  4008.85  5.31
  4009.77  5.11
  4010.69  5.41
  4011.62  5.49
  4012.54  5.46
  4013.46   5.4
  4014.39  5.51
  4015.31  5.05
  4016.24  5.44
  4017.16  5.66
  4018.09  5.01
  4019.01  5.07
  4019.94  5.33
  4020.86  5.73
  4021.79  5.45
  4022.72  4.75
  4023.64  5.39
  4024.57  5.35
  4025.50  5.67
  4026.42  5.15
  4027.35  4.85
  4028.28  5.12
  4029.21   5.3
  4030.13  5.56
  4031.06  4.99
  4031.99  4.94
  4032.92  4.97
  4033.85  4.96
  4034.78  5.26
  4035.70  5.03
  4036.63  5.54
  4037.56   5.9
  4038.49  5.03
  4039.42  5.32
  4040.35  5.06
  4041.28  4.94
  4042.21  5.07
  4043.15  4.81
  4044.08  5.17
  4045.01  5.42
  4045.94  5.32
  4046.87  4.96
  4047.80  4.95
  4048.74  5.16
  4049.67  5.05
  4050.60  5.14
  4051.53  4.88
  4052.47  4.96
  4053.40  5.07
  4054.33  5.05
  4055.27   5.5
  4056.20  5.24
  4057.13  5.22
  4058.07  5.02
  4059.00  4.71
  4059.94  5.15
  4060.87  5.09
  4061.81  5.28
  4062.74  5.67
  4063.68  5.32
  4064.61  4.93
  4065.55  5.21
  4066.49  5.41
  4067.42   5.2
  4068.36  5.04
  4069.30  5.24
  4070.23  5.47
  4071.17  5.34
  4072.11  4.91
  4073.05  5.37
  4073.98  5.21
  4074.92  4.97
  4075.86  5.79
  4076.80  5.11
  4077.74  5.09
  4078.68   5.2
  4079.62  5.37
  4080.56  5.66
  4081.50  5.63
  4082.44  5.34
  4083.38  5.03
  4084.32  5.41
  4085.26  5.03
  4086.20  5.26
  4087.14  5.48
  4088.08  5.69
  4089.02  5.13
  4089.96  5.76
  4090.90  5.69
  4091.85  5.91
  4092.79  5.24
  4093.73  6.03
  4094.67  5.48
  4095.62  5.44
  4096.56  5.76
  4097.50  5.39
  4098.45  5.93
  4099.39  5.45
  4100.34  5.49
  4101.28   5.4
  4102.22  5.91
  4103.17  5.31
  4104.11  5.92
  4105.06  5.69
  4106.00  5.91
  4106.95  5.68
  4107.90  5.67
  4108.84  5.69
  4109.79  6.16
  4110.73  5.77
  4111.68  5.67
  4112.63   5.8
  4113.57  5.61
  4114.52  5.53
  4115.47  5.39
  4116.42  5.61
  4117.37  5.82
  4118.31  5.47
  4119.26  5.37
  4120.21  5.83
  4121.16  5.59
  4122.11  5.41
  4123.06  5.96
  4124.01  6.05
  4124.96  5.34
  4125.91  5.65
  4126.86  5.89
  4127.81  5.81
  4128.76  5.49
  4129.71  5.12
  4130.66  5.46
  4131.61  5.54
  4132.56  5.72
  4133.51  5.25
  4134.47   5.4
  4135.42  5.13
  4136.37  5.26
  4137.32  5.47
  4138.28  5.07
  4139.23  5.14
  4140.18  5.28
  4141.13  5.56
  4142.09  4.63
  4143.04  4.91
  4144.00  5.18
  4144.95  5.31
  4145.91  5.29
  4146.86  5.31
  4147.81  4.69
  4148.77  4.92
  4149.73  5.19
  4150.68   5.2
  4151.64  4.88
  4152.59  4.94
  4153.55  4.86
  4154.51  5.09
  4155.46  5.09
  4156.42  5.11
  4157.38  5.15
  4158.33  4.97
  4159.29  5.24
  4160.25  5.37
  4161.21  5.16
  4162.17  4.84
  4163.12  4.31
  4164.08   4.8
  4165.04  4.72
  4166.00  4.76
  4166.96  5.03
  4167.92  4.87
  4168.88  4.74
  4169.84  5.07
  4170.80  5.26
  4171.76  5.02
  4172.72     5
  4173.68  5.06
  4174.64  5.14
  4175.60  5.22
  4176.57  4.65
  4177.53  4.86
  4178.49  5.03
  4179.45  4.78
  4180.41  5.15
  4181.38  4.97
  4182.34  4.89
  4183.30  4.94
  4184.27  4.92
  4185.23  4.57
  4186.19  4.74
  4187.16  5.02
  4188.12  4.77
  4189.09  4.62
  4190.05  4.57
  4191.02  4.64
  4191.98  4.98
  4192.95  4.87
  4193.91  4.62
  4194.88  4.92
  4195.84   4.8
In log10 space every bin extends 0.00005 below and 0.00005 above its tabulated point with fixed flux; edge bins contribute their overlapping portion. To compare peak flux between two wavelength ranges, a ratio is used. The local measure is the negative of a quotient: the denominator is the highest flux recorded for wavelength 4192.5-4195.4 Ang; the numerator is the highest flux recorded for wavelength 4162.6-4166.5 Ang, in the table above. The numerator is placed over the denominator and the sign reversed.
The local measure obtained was -0.98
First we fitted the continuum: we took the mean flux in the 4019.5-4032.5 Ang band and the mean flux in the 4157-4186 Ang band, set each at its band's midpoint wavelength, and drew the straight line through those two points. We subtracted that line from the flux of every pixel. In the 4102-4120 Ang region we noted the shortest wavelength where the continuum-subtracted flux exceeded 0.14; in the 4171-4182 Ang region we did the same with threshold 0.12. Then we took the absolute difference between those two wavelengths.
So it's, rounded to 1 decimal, 72.4 Ang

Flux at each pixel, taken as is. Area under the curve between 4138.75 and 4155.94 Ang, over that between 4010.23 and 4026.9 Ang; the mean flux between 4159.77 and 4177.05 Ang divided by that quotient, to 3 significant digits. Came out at 5.05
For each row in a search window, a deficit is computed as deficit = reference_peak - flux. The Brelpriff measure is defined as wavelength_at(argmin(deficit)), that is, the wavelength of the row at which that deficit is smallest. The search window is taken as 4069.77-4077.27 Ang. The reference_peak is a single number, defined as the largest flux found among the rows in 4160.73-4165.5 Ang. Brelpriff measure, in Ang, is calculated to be 4075.86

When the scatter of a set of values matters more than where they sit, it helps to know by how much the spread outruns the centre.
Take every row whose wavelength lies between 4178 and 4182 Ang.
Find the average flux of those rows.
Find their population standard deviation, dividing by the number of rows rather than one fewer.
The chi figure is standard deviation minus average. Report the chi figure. -4.85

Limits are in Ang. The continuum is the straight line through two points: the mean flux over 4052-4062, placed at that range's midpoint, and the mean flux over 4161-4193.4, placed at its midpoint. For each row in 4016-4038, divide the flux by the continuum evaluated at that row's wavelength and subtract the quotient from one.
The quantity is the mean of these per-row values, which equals -0.018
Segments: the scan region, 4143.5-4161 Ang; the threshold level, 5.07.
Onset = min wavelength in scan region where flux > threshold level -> 4144.00 Ang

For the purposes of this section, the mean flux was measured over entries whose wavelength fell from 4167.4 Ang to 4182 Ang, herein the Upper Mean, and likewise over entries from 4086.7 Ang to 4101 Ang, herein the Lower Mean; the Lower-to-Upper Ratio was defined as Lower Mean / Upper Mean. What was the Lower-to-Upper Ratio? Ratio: 1.12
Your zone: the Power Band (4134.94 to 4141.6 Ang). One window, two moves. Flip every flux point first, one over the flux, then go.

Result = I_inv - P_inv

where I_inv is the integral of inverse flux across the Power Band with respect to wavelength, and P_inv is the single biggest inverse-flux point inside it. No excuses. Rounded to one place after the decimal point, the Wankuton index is 1.1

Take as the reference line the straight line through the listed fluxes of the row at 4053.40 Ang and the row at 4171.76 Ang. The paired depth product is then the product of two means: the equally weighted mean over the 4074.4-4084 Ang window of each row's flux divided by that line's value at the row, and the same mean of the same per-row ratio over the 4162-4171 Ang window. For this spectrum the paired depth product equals 1.01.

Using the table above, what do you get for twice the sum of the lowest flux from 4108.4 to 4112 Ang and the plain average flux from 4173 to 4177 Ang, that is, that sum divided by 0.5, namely 21.4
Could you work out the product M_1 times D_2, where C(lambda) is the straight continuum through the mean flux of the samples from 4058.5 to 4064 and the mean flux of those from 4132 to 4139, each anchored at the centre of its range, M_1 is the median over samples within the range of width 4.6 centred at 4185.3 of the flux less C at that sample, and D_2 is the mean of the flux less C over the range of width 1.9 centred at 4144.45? 0.05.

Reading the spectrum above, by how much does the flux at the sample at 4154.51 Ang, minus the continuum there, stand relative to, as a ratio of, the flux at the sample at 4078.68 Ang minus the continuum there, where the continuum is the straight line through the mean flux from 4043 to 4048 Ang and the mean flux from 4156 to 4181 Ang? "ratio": 1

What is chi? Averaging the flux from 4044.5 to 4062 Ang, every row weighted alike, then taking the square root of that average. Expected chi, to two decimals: 2.26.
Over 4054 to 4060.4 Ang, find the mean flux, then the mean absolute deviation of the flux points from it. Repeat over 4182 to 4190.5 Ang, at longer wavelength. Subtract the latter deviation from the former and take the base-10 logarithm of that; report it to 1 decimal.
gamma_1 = -1.5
